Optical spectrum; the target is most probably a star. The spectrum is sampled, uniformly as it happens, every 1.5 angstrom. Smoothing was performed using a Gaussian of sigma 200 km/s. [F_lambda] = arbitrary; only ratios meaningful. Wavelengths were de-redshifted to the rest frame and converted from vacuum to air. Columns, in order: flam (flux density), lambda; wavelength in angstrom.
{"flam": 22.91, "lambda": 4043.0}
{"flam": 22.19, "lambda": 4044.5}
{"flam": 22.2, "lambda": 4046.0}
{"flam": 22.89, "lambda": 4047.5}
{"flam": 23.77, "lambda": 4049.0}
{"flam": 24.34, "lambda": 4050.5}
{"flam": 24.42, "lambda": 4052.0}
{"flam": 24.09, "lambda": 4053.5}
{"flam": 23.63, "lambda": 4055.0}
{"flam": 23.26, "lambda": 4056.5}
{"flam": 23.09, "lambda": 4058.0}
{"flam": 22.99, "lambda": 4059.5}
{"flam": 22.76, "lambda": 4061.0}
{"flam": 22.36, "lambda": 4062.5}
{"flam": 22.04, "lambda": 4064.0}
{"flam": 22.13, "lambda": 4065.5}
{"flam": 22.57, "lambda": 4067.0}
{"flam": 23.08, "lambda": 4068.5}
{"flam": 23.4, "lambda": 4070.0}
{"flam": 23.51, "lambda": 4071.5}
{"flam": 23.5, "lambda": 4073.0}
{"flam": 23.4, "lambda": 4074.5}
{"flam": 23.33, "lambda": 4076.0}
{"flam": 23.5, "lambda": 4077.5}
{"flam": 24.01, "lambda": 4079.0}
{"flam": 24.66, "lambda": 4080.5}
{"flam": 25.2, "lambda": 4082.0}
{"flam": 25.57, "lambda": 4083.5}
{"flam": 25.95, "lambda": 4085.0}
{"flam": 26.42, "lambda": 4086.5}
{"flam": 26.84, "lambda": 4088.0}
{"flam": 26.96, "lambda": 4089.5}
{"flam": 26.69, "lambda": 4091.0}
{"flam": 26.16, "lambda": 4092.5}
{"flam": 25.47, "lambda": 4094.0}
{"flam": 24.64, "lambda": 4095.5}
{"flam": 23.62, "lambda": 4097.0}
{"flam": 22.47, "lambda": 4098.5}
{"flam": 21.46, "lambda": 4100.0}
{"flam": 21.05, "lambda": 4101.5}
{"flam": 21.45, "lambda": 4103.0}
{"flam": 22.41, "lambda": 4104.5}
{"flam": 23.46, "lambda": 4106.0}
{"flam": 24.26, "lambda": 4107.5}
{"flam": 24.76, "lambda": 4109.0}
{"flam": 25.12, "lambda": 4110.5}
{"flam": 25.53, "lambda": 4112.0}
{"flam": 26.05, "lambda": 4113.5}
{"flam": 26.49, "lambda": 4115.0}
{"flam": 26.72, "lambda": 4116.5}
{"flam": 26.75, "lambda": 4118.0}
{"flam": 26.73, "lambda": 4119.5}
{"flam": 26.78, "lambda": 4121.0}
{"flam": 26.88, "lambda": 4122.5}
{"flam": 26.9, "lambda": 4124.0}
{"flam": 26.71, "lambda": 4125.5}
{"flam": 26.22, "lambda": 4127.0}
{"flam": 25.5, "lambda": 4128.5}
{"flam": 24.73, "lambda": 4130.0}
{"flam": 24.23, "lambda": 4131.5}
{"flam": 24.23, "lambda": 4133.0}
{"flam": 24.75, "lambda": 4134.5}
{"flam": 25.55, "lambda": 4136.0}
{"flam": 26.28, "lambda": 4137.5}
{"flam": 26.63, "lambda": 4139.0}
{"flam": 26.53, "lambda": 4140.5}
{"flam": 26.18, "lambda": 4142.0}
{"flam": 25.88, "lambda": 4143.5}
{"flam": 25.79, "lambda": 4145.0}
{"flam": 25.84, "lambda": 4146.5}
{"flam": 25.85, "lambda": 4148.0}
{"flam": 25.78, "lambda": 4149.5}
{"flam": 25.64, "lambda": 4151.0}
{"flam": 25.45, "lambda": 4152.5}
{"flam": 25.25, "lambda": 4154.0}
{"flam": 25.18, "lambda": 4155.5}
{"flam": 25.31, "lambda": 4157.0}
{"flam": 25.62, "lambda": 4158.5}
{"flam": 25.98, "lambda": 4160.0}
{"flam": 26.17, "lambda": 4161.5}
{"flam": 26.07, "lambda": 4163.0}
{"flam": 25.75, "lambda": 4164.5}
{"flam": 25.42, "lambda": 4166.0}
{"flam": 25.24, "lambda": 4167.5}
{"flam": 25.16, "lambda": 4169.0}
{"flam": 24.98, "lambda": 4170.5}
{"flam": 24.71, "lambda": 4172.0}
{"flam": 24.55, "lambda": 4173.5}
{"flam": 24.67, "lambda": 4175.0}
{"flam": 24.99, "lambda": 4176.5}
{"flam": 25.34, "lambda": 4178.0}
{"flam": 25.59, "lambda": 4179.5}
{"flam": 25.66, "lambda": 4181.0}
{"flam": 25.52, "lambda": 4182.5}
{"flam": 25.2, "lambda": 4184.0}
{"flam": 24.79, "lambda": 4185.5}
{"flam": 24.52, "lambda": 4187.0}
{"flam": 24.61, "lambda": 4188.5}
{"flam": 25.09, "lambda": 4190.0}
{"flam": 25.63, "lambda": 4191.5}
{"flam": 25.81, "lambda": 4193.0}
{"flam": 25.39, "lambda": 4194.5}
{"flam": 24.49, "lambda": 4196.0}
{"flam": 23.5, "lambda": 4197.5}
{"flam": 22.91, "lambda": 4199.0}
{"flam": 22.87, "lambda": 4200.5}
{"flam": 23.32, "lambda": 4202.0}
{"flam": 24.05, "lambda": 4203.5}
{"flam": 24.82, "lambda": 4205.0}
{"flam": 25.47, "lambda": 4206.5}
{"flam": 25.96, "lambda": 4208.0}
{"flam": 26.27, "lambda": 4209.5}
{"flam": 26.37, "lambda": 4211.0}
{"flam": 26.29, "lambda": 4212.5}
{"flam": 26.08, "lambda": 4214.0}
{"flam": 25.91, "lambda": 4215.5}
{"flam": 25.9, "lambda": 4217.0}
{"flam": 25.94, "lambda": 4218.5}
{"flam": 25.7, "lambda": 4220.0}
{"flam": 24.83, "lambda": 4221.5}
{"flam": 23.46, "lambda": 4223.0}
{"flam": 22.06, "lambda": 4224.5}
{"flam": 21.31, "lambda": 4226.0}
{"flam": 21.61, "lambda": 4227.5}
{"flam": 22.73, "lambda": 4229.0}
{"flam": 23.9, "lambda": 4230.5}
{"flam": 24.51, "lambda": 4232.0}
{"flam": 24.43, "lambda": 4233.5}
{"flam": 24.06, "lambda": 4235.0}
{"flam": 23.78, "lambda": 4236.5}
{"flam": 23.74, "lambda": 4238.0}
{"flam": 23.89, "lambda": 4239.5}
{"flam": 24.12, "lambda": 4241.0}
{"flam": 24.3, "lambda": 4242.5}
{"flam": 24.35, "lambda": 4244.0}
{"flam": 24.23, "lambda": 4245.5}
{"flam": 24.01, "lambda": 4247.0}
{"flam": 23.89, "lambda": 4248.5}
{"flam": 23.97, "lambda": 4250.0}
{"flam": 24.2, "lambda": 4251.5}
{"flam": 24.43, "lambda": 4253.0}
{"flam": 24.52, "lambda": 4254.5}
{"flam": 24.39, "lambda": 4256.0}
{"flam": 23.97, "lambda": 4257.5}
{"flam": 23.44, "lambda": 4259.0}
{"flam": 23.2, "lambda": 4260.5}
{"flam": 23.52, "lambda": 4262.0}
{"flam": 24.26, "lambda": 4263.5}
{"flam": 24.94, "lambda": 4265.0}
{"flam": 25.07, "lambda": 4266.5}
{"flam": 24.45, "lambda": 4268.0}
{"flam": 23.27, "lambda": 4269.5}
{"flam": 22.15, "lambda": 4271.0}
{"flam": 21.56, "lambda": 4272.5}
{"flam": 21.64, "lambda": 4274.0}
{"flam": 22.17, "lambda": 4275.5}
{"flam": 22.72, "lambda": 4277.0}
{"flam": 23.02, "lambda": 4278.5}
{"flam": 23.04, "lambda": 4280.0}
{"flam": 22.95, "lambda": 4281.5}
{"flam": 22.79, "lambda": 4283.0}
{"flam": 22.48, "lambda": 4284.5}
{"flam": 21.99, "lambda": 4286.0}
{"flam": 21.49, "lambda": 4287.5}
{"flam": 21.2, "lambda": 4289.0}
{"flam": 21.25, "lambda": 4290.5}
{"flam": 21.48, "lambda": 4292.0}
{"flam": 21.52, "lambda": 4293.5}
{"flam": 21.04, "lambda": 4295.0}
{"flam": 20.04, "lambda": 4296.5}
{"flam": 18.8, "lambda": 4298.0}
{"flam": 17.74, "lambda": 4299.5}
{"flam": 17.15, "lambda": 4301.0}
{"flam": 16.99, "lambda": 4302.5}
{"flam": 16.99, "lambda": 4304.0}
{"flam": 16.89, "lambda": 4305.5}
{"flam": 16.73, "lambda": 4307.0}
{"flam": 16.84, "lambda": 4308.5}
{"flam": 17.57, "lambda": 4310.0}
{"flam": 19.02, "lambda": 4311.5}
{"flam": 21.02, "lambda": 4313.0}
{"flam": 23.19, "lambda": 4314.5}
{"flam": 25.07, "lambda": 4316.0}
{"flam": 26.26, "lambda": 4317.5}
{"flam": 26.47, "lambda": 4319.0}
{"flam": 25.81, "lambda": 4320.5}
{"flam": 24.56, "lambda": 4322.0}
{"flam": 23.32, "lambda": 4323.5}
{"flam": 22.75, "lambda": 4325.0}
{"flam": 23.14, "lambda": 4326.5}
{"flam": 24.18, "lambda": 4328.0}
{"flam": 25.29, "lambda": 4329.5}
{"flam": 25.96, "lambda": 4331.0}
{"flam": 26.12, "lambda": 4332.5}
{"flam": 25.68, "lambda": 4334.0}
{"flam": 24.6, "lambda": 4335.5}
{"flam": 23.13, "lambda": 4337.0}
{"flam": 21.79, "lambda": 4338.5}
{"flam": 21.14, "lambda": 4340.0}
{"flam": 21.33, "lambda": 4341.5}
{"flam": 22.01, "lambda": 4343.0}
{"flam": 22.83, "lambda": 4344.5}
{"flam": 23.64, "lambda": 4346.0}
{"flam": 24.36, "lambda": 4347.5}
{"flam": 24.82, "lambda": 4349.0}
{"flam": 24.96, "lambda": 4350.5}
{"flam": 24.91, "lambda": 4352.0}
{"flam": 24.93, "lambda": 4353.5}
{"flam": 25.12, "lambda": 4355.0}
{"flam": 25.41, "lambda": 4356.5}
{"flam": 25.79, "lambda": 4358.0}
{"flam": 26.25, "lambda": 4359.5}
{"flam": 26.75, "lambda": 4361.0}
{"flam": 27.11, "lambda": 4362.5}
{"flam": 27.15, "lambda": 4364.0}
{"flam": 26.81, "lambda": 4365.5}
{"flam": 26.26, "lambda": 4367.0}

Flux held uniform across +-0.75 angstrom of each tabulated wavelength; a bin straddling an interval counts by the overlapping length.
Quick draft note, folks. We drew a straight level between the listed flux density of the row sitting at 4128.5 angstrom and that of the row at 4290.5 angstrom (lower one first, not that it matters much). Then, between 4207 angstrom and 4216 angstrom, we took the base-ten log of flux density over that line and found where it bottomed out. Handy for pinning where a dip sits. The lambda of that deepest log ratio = 4208.0 angstrom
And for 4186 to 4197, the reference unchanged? 4187.0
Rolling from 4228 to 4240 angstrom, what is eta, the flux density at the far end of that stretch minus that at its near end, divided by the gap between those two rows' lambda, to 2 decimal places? 0.11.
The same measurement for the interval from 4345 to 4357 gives 0.17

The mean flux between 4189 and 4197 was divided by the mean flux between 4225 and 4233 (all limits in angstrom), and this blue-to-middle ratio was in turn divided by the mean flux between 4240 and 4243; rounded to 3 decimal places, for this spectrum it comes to 0.046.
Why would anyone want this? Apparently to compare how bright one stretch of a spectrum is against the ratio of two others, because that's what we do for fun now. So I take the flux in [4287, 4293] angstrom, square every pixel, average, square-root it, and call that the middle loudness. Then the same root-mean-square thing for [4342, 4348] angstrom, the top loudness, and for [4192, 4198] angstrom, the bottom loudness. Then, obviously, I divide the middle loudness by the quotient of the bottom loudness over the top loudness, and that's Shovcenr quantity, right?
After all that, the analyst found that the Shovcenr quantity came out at 20.0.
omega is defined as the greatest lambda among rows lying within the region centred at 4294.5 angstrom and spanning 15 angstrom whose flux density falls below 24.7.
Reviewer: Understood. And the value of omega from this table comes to 4301.0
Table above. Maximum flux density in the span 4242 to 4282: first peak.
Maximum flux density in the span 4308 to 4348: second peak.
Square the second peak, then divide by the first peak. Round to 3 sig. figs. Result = 27.9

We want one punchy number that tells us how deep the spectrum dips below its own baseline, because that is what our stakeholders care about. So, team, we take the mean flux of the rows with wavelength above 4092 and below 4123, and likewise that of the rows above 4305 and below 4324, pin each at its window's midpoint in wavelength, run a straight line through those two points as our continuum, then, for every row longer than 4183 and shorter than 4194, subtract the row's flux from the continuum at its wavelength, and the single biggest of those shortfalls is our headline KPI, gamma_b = -1.0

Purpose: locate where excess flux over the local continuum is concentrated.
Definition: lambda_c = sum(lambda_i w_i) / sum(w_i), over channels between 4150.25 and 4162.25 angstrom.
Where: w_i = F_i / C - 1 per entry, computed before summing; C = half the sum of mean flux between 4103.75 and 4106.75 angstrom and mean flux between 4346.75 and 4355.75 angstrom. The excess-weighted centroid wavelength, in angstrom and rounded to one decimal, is 4156.7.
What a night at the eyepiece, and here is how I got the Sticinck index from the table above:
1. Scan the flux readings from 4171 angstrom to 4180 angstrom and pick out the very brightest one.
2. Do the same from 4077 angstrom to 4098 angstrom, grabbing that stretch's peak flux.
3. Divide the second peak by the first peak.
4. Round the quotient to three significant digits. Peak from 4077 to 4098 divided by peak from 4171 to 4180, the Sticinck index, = 1.05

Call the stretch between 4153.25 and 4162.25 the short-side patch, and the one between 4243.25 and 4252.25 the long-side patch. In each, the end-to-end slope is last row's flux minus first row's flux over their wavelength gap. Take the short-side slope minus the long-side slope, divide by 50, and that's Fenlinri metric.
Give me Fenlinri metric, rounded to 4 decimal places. 0.0029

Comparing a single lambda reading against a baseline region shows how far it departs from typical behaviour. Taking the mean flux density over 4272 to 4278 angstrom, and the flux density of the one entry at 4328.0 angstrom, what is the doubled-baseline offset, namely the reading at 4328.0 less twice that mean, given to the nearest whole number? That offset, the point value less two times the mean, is -20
